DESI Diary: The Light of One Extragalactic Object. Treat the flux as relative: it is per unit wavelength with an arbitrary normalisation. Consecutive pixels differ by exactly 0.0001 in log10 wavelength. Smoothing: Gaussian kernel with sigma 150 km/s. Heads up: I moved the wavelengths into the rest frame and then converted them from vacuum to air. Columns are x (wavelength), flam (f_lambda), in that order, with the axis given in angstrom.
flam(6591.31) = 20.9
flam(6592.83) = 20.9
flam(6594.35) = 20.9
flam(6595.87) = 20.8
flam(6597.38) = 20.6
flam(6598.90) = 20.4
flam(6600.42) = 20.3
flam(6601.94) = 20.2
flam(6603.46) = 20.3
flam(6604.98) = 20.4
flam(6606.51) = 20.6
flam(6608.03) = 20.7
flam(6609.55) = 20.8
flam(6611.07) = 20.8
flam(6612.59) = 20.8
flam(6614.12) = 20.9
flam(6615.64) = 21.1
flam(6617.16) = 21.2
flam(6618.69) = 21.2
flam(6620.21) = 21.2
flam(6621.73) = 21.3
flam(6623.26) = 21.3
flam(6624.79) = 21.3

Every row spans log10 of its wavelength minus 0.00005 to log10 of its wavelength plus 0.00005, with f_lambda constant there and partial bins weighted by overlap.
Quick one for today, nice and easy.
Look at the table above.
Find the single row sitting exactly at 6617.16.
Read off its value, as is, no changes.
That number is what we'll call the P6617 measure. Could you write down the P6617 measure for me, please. 21.2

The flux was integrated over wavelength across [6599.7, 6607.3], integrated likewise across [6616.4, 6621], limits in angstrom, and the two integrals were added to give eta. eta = 252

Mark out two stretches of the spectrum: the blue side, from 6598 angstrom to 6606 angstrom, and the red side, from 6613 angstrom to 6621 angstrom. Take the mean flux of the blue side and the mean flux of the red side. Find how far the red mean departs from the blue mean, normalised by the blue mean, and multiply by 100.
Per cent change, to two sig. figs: 3.9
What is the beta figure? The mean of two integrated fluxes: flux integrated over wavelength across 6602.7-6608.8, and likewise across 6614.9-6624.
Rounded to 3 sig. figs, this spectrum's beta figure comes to 159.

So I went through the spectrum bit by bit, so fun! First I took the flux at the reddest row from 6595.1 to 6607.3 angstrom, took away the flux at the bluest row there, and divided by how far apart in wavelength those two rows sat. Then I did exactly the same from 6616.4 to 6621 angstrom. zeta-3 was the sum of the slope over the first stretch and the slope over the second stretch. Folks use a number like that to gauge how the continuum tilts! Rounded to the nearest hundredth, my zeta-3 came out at -0.02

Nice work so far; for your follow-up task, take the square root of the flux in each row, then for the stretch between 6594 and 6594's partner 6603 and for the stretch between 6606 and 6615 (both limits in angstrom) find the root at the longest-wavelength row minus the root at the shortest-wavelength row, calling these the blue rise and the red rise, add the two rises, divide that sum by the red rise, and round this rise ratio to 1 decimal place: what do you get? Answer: -1.3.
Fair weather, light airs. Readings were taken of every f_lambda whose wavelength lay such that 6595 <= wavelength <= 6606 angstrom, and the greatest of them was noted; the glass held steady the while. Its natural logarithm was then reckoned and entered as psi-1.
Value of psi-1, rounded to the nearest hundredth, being 3.03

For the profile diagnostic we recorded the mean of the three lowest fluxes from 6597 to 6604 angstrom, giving 20.27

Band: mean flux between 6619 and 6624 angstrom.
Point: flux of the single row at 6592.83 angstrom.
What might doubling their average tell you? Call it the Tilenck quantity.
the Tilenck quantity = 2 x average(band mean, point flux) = 42.2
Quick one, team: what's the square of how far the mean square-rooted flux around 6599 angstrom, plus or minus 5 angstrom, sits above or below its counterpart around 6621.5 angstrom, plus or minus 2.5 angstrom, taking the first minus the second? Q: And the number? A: 0.007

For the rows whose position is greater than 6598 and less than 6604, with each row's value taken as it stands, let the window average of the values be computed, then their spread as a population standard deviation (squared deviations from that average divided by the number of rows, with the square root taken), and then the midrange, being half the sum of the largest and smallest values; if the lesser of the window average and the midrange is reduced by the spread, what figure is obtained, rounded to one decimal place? 20.2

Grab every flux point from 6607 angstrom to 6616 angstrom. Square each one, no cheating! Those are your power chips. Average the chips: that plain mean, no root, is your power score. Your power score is 435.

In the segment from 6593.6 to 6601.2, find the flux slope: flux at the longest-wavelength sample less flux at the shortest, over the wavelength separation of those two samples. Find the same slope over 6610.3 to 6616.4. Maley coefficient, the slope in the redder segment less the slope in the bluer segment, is 0.16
